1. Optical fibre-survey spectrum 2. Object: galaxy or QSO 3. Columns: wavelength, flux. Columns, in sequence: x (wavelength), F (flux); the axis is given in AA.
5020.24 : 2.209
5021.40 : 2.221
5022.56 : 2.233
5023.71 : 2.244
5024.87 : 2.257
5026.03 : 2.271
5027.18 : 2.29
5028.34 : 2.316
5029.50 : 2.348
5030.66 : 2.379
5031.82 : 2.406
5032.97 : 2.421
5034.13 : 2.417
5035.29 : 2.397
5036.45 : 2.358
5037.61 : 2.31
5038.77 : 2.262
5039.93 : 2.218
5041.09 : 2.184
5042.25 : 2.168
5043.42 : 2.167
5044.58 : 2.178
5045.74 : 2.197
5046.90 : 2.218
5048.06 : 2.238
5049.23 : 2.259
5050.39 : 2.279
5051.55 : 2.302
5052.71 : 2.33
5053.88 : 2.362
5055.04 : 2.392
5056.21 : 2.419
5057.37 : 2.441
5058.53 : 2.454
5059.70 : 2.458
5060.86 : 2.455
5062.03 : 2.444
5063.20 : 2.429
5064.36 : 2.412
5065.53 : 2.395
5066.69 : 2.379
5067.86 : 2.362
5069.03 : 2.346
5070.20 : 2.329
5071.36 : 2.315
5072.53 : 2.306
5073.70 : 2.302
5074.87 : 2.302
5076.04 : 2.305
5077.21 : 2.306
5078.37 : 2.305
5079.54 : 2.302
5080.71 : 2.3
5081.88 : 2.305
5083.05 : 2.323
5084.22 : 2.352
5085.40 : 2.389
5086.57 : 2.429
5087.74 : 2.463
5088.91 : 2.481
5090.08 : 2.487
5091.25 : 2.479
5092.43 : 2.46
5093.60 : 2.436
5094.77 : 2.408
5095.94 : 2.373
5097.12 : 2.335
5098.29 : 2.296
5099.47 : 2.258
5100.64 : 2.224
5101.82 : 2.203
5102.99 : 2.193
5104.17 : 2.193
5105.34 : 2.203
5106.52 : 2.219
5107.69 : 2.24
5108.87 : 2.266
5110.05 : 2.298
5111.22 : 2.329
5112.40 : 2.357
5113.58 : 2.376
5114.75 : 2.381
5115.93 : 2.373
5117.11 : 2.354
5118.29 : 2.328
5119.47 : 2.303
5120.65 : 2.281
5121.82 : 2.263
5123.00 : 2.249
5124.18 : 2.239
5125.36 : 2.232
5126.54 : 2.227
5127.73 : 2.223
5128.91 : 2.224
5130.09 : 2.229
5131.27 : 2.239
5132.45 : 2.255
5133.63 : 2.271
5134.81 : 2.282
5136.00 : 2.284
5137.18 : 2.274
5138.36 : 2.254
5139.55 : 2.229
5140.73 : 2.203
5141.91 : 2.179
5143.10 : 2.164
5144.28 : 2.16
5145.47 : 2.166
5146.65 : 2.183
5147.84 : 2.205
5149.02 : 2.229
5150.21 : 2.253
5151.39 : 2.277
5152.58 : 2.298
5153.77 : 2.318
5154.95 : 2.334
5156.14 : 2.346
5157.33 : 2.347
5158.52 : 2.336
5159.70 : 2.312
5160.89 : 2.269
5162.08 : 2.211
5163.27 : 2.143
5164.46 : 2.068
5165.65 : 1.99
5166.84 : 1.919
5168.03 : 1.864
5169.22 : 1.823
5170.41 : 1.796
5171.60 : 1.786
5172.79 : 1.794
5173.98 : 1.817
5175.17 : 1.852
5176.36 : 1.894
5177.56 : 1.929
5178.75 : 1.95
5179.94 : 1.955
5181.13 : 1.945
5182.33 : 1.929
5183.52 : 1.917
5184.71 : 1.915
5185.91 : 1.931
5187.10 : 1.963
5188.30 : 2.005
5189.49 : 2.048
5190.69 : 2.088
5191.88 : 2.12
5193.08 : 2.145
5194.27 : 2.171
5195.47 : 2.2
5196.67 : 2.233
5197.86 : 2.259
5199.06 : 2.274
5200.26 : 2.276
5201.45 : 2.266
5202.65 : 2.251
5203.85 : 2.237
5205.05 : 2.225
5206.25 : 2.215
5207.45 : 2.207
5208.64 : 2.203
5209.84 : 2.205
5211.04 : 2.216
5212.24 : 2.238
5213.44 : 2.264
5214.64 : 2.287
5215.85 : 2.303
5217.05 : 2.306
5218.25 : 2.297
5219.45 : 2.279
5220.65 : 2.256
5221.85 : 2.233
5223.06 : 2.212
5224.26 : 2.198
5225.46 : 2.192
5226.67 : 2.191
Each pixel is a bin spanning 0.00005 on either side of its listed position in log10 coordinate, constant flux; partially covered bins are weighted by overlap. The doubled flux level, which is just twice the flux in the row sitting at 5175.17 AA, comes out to 3.7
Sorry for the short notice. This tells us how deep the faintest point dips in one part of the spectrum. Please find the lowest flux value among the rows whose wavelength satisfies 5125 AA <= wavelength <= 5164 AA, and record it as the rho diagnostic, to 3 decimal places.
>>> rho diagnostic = 2.143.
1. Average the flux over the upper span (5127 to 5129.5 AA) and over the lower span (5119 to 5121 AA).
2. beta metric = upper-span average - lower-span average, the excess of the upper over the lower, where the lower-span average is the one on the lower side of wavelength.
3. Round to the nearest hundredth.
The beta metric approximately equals -0.07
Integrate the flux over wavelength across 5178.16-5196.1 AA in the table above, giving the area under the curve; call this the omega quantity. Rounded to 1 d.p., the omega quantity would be 36.2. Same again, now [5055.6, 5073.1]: 41.9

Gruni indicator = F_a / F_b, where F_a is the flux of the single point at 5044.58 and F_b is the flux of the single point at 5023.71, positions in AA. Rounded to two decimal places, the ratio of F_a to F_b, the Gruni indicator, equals 0.97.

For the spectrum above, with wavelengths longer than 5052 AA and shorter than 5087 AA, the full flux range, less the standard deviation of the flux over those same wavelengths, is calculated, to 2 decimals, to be 0.10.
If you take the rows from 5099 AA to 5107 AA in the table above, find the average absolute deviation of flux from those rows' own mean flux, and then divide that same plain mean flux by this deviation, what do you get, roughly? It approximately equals 127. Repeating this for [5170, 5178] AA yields 40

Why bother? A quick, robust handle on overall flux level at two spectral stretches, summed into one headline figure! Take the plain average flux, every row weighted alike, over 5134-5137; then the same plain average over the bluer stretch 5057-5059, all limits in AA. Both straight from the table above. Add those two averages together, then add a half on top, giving 5.2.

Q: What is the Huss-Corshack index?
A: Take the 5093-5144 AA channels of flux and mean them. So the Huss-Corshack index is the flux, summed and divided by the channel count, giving 2.27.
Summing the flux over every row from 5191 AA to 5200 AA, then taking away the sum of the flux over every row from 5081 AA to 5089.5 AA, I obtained -1.3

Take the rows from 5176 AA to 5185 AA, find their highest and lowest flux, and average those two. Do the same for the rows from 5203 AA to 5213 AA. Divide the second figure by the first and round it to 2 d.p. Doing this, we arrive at 1.15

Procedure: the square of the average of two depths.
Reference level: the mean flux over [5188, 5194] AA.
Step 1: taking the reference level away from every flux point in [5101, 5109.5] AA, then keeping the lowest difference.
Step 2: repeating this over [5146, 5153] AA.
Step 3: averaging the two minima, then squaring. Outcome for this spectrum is 0.01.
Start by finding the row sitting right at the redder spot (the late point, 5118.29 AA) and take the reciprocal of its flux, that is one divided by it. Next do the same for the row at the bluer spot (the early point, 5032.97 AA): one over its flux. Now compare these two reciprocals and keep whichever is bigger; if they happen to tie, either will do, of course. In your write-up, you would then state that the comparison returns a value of 0.430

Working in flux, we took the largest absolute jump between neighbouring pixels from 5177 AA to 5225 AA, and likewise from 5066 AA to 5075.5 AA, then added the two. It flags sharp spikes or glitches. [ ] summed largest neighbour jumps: 0.06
